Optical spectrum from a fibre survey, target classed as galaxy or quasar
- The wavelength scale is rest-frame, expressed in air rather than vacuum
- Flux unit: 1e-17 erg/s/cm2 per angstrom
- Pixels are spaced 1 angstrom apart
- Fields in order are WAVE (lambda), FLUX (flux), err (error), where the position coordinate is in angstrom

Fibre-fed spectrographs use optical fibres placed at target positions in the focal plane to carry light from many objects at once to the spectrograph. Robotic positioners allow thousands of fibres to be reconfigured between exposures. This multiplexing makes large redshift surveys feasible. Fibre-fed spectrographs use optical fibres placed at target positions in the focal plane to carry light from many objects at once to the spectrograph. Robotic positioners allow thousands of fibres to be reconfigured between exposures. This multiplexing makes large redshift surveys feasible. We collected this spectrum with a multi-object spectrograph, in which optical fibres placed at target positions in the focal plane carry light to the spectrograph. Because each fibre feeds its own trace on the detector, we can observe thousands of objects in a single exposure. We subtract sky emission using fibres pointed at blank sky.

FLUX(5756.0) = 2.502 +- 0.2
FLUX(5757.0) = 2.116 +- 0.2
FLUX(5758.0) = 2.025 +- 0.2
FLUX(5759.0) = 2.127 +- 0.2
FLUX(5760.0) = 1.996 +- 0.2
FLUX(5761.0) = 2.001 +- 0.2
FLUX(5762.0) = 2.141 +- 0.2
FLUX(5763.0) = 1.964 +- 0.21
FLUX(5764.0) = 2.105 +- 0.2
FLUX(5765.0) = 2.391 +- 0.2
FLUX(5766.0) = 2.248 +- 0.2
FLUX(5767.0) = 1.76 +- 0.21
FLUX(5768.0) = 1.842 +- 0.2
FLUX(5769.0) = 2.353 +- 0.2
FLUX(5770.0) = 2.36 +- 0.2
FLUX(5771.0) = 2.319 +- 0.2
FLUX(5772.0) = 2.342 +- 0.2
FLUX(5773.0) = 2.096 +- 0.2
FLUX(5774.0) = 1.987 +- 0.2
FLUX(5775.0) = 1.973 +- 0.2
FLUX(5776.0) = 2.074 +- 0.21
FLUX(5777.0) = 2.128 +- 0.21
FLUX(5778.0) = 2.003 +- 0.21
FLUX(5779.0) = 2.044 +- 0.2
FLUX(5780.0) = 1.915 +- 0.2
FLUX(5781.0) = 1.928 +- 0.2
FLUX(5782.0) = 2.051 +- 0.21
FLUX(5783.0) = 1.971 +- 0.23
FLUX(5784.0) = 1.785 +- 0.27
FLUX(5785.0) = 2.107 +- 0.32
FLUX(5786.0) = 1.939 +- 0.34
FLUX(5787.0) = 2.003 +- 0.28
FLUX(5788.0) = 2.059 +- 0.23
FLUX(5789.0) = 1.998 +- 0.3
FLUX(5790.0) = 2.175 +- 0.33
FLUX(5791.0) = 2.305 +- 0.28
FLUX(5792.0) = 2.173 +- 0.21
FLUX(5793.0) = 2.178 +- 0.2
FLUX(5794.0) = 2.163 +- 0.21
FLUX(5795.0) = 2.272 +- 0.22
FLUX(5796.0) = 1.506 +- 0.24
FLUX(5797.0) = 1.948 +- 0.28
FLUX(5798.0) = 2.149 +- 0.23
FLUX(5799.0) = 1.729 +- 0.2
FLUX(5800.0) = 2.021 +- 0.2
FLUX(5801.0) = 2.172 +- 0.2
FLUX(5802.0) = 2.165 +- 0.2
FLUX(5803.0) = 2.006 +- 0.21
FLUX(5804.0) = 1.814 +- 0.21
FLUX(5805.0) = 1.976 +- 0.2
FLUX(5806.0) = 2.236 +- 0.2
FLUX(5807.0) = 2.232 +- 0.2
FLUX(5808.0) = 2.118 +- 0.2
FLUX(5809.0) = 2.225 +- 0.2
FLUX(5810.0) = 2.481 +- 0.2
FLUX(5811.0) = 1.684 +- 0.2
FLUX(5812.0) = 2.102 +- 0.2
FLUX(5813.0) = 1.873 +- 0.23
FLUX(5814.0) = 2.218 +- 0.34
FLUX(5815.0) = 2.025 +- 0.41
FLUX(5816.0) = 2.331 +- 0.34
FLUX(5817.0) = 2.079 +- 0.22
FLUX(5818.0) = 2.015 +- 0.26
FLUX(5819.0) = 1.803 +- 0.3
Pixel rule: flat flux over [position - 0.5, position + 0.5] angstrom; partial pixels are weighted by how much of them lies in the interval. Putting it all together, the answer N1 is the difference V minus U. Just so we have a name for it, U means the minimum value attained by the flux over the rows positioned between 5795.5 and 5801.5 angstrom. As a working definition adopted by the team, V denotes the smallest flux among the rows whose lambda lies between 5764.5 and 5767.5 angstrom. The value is 0.3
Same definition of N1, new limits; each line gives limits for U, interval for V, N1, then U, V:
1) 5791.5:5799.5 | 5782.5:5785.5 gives 0.3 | 1.506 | 1.785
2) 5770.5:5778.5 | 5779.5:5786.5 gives -0.2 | 1.973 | 1.785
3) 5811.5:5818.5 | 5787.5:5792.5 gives 0.1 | 1.873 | 1.998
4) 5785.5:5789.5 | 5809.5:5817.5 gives -0.3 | 1.939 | 1.684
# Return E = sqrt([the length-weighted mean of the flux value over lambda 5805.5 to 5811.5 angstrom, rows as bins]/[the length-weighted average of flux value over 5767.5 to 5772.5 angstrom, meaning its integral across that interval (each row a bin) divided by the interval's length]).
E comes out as 0.98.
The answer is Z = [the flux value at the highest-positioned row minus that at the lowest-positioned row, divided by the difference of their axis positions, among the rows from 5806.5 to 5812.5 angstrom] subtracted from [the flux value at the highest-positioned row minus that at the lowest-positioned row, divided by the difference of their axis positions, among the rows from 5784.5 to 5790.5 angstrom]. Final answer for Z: 0.04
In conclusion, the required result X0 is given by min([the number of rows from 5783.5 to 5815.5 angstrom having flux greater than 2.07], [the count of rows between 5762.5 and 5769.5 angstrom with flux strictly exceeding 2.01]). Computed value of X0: 4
